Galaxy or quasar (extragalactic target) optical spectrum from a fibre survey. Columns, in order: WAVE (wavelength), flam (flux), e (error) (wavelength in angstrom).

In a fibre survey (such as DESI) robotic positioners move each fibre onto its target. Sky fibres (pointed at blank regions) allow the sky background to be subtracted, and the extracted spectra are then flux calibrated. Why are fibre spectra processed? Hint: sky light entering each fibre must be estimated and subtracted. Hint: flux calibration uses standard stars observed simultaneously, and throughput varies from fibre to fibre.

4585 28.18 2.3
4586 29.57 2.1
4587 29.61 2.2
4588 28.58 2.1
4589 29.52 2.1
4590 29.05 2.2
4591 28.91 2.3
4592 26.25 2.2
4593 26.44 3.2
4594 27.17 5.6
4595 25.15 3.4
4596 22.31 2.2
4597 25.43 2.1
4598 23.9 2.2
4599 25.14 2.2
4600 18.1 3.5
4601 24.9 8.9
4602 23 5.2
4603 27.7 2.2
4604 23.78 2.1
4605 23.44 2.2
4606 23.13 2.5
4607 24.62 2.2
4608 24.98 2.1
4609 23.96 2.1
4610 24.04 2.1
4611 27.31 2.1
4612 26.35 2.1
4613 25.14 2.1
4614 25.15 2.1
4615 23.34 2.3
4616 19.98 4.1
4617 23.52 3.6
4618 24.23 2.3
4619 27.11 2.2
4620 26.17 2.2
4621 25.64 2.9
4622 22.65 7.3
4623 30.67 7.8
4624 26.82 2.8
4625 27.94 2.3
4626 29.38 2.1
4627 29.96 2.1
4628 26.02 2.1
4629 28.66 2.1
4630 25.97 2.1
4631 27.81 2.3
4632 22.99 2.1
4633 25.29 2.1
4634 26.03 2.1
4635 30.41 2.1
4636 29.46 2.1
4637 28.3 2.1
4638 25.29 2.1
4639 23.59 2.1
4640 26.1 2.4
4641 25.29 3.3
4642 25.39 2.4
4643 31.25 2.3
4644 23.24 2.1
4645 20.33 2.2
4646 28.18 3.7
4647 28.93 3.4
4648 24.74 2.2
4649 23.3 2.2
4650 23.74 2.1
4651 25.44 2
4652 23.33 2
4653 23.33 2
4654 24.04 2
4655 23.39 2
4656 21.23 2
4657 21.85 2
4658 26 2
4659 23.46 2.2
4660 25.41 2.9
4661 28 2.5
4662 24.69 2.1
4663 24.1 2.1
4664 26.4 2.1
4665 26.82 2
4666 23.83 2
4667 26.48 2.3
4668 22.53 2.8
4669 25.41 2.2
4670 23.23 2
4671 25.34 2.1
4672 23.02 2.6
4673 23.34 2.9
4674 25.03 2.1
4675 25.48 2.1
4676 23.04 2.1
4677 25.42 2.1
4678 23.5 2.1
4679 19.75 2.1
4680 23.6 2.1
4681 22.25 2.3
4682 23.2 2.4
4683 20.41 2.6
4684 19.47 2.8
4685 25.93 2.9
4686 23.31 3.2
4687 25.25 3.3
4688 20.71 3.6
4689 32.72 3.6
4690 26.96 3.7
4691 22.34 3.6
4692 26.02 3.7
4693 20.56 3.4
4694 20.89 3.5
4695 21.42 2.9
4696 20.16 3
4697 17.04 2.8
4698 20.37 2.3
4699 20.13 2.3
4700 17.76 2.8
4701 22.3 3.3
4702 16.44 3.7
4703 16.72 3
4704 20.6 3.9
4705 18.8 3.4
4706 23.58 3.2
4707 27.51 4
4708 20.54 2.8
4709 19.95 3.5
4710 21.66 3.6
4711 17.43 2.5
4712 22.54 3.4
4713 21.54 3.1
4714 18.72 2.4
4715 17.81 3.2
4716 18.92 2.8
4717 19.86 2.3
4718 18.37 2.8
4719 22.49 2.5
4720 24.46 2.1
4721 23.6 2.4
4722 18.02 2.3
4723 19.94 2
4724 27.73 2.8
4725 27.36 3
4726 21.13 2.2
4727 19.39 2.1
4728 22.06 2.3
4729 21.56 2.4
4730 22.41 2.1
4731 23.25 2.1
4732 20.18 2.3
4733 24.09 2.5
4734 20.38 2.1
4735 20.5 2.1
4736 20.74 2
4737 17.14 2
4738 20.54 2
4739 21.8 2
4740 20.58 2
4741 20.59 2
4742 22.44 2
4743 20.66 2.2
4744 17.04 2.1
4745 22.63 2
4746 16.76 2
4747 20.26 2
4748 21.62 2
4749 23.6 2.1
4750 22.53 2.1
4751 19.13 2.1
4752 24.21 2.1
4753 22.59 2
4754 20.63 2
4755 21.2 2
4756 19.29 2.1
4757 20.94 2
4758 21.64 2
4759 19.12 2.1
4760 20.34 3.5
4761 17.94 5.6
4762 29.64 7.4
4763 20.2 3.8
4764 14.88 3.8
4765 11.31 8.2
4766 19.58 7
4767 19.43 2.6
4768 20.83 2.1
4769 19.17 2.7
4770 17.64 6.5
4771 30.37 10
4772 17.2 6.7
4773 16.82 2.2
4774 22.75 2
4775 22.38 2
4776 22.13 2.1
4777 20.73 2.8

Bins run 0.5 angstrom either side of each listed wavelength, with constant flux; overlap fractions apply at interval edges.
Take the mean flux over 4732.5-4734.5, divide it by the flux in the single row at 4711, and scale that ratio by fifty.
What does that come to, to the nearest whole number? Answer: 64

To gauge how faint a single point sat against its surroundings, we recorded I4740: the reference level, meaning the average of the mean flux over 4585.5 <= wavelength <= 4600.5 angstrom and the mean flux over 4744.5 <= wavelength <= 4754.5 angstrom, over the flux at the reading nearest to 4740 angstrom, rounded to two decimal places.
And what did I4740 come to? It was 1.16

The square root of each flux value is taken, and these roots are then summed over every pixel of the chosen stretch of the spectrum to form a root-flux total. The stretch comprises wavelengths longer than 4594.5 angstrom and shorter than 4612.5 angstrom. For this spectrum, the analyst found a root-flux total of 89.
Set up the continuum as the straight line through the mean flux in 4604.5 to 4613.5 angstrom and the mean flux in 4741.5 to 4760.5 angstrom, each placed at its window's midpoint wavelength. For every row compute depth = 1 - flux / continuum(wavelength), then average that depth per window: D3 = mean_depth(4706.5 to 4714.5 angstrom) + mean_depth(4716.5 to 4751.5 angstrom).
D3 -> 0.04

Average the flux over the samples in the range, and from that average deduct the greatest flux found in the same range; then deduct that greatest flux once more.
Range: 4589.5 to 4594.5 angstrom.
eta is -31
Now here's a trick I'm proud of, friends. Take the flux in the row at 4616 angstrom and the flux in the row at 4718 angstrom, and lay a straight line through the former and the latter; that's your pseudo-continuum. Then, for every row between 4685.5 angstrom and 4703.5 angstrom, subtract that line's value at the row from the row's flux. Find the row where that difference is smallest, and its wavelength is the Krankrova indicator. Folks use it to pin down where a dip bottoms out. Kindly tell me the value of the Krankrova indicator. 4702 angstrom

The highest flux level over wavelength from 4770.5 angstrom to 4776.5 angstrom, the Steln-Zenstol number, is 30.37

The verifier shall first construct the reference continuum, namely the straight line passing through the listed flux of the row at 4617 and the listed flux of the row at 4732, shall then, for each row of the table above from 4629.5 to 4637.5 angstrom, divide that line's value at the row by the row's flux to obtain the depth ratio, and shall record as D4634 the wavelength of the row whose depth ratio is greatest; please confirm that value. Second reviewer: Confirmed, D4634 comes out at 4632 angstrom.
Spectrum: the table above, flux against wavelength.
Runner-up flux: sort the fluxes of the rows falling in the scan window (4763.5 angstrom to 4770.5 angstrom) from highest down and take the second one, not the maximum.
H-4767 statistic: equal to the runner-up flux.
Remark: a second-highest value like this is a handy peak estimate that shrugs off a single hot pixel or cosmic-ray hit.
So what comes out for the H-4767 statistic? 19.58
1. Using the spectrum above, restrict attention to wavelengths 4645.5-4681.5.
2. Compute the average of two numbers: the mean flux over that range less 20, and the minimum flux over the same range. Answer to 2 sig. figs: 12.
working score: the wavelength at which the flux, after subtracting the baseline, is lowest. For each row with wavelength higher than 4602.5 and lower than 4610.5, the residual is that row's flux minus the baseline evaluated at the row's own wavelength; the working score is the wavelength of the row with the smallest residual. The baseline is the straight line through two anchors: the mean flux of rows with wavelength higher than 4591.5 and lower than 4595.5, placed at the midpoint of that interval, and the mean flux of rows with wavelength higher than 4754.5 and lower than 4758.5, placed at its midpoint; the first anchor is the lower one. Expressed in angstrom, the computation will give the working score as 4606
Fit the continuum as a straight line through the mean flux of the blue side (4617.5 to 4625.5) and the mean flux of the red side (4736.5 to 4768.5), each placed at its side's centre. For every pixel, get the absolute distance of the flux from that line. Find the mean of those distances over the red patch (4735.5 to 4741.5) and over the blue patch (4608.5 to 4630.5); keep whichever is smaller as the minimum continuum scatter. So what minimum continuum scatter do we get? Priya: 1.04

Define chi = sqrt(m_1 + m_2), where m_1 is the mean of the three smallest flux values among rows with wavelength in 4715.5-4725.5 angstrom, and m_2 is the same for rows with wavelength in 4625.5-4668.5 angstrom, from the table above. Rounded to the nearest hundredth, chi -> 6.29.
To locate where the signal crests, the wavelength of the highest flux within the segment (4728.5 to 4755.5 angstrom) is 4752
